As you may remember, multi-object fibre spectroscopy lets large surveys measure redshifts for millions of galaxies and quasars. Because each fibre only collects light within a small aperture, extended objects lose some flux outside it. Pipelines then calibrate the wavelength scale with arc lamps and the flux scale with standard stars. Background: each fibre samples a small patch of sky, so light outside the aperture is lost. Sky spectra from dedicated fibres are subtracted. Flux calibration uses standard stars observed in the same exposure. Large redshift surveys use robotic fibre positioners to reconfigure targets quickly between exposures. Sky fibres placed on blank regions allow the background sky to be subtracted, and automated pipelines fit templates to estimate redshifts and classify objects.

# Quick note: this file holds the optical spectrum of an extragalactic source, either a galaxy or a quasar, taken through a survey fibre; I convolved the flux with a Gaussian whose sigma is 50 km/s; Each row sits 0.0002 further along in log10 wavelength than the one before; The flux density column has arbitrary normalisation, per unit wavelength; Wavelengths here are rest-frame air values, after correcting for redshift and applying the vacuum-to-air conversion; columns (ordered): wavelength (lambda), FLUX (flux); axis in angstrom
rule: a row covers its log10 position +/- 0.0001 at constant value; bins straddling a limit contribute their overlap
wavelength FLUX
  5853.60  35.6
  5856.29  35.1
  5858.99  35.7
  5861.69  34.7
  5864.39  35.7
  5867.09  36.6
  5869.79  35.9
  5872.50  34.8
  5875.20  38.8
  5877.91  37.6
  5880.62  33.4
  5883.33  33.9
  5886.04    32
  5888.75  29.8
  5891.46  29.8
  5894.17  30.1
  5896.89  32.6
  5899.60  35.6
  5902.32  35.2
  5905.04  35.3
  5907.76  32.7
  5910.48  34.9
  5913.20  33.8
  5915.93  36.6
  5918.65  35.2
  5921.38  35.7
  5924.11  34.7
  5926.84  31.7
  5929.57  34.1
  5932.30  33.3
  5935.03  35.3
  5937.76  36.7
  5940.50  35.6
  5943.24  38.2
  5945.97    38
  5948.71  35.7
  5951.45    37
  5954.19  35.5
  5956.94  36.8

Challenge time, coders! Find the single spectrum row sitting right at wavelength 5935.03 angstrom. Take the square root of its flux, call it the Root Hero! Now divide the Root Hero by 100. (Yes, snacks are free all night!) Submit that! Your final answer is 0.0594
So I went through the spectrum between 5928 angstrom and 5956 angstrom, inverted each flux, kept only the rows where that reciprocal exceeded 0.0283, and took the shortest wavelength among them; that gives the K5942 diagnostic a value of 5929.57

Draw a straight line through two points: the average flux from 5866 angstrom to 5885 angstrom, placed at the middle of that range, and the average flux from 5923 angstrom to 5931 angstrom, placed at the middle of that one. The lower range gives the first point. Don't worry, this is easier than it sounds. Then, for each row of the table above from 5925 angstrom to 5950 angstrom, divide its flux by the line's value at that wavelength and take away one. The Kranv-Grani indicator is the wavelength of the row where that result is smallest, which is 5926.84 angstrom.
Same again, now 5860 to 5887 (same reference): 5886.04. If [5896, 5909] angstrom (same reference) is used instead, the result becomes 5896.89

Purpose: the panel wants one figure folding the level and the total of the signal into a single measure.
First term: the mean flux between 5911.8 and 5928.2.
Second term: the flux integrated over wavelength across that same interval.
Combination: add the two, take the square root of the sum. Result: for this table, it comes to 24.5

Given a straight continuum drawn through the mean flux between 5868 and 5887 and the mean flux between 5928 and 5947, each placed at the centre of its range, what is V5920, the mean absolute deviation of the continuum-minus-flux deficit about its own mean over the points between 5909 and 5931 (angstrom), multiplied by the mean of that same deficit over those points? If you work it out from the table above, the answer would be 1.2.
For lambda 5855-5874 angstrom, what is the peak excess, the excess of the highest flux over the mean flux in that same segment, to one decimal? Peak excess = 1.1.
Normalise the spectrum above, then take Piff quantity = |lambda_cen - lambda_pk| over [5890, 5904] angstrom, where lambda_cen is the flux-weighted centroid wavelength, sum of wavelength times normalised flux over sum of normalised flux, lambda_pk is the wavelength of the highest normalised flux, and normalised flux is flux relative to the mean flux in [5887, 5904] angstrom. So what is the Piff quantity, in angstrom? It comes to 2.4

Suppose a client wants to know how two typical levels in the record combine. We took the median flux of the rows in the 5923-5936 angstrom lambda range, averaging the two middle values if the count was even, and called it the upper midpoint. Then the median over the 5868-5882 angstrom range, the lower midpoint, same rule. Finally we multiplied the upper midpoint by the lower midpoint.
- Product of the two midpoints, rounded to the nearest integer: 1224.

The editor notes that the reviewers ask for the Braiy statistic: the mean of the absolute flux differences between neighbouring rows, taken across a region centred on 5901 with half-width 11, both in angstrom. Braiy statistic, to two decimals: 1.59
